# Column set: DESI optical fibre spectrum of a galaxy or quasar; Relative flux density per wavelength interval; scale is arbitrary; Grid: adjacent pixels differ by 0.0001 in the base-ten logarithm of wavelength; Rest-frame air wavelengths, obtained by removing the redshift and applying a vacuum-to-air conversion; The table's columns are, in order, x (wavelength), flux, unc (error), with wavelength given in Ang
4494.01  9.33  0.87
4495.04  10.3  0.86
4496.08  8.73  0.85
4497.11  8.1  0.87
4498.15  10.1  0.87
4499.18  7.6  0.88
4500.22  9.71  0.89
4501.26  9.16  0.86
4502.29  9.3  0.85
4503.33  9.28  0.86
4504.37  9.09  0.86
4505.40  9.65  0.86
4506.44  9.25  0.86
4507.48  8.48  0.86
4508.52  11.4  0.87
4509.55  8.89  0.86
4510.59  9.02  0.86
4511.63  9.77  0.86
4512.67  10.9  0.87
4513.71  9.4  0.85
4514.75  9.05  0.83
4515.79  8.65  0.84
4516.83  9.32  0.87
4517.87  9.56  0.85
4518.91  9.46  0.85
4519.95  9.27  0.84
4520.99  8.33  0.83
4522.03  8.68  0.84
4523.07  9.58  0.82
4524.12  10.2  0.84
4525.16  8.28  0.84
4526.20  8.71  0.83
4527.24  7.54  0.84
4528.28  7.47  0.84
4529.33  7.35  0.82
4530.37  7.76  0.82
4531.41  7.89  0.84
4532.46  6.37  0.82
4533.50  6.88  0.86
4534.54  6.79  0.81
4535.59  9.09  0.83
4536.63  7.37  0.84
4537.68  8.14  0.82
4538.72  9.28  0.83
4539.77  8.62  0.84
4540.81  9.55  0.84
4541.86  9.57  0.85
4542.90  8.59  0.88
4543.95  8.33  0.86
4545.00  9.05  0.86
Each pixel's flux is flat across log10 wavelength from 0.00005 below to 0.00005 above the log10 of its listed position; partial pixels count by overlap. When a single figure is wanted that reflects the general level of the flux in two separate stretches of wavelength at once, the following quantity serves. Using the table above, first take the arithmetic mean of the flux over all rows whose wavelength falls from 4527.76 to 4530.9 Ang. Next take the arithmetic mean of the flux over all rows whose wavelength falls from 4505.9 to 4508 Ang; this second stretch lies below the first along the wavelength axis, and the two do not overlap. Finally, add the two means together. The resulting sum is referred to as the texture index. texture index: 16.4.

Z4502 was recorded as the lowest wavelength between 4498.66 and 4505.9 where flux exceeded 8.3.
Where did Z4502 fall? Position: 4500.22 Ang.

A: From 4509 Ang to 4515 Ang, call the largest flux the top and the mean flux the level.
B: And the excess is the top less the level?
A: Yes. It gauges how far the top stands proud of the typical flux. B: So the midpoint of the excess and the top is 6.1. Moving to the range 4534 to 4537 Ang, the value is 5.2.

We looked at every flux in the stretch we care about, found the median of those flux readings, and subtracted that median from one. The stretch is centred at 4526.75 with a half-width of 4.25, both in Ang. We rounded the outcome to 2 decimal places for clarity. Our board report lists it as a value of -7.02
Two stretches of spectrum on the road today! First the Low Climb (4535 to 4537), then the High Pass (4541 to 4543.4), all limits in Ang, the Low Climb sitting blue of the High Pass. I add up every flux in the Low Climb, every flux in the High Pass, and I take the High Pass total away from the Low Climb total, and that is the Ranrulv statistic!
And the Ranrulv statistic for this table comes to -1.7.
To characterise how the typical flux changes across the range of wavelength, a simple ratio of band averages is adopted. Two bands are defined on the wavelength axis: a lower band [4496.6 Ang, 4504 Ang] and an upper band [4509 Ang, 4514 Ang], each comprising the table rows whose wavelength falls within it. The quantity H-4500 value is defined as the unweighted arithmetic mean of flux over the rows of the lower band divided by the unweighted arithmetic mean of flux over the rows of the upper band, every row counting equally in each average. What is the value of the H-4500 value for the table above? 0.94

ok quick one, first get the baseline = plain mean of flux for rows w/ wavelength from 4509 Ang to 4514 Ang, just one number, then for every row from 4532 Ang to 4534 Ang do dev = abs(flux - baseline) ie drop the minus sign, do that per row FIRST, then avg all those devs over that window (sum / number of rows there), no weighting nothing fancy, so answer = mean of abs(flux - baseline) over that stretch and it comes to 3.0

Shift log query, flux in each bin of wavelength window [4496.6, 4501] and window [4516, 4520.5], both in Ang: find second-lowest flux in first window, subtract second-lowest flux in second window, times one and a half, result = -1.8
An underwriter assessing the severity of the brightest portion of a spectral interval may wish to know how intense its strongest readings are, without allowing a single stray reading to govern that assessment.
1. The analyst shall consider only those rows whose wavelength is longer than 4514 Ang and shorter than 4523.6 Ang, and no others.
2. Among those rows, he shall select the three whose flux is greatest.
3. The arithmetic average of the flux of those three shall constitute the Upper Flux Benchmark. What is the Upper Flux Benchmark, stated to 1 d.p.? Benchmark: 9.5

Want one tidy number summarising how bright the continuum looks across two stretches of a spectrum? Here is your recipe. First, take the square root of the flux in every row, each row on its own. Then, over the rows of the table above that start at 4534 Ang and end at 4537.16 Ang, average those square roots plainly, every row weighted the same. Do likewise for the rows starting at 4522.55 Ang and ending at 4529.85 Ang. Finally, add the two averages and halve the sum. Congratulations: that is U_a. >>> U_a 2.84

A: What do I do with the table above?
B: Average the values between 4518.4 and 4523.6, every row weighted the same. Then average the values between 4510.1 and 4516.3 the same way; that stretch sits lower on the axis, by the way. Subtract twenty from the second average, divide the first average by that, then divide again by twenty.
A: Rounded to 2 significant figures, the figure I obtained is -0.043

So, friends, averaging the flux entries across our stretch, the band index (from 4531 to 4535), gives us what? 7.0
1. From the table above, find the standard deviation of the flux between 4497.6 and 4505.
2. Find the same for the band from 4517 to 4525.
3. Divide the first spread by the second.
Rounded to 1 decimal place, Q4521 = 1.3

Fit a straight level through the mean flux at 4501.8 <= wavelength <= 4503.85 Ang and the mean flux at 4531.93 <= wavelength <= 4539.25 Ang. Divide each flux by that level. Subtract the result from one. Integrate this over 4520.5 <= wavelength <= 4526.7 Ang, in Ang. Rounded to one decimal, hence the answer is -0.5 Ang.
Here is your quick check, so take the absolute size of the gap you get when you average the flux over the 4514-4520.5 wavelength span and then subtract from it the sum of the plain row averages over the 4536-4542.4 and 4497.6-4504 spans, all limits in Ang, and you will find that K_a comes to 8.7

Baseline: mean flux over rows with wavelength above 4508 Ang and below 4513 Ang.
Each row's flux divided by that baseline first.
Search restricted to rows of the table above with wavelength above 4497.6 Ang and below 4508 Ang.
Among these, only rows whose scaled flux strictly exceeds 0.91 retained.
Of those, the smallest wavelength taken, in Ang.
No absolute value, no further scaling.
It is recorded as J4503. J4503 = 4498.15 Ang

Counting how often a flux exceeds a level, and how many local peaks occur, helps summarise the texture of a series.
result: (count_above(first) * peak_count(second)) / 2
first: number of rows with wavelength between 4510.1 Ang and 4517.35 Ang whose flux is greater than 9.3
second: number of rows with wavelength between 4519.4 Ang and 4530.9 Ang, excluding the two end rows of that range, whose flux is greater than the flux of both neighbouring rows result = 4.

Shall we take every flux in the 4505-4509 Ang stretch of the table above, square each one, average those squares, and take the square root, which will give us 9.8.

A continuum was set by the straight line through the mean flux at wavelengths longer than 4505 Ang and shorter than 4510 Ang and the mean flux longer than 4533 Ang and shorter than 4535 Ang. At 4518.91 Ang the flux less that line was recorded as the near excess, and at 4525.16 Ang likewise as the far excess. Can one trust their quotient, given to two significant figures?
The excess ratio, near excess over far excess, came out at 2.0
